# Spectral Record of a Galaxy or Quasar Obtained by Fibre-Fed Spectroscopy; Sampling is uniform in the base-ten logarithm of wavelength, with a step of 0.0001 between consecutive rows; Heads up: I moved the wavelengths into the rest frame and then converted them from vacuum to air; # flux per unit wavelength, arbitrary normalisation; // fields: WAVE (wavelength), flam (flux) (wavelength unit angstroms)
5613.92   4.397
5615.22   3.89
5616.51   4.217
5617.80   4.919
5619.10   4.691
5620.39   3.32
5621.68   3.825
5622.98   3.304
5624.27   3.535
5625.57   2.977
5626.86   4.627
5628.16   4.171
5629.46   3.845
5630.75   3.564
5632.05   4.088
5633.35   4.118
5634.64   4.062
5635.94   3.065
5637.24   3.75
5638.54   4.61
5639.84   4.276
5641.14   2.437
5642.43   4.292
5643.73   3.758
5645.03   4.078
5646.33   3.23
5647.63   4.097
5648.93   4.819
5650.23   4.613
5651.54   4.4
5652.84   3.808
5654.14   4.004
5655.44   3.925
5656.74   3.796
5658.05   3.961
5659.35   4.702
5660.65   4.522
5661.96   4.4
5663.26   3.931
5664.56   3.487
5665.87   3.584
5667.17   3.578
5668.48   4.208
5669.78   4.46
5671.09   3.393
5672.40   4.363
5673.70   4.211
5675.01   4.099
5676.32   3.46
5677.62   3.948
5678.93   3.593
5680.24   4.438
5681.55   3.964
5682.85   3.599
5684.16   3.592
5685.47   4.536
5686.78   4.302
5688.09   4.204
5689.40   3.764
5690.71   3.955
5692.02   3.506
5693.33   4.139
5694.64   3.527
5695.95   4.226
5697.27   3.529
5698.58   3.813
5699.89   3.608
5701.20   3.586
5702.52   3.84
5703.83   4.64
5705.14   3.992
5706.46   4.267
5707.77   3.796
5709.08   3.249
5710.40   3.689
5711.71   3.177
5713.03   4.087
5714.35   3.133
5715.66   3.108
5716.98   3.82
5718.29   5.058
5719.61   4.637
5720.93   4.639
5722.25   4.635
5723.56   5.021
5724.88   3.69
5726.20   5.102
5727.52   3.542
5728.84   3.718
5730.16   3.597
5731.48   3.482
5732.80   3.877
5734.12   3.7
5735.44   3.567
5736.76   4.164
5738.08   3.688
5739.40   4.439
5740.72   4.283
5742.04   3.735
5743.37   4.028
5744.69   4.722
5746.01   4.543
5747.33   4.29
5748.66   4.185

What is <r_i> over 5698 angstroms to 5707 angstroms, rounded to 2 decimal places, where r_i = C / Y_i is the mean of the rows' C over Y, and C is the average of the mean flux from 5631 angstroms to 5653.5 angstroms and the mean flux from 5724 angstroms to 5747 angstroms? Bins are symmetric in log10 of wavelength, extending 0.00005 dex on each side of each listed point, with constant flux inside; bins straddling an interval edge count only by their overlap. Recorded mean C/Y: 1.01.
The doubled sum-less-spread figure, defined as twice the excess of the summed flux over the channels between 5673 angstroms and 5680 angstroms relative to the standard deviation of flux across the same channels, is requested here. 38.0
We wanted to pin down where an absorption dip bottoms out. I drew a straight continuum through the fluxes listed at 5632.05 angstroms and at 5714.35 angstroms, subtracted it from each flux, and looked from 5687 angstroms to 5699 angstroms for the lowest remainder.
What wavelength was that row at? 5692.02 angstroms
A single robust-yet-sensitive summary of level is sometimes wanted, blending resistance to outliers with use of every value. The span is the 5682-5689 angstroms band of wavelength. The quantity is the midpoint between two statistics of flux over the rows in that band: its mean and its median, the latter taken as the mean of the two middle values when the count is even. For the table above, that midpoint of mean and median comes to 4.1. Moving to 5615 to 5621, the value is 4.2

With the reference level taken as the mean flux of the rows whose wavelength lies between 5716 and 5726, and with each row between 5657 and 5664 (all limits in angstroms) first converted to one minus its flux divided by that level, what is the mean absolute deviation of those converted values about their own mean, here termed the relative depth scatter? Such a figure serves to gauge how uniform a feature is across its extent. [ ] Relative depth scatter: 0.064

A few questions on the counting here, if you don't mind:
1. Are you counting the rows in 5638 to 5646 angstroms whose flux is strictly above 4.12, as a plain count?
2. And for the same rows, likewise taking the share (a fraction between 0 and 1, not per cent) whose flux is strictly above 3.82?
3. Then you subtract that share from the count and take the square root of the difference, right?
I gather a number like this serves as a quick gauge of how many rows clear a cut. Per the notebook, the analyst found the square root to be 1.5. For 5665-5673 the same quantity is 1.6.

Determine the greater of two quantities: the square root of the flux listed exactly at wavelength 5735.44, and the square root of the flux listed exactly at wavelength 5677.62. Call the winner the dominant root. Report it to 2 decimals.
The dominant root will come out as 1.99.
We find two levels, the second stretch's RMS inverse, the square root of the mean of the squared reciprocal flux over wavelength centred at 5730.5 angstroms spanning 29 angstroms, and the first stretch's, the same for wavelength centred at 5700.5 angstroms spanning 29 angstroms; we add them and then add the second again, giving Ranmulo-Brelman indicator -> 0.760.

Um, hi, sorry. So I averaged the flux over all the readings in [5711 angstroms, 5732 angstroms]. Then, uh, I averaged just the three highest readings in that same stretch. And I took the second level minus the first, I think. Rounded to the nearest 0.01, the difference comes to 1.03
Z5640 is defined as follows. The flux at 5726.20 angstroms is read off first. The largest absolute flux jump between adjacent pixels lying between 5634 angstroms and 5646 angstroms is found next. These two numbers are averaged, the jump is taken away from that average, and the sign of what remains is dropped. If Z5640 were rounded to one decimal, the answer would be 1.6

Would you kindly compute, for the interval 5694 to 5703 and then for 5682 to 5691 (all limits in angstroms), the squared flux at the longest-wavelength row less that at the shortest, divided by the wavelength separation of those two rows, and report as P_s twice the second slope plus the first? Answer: 1.0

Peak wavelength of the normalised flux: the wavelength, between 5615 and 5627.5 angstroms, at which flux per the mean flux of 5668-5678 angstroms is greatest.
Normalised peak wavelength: 5617.80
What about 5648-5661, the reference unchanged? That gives 5648.93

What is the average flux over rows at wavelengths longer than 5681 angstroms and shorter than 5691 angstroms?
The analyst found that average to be 3.99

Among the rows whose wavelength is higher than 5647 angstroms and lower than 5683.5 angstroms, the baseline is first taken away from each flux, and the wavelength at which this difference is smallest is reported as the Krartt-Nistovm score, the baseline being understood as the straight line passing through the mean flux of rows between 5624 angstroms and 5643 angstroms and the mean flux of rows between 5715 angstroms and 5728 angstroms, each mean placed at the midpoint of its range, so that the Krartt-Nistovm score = 5671.09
